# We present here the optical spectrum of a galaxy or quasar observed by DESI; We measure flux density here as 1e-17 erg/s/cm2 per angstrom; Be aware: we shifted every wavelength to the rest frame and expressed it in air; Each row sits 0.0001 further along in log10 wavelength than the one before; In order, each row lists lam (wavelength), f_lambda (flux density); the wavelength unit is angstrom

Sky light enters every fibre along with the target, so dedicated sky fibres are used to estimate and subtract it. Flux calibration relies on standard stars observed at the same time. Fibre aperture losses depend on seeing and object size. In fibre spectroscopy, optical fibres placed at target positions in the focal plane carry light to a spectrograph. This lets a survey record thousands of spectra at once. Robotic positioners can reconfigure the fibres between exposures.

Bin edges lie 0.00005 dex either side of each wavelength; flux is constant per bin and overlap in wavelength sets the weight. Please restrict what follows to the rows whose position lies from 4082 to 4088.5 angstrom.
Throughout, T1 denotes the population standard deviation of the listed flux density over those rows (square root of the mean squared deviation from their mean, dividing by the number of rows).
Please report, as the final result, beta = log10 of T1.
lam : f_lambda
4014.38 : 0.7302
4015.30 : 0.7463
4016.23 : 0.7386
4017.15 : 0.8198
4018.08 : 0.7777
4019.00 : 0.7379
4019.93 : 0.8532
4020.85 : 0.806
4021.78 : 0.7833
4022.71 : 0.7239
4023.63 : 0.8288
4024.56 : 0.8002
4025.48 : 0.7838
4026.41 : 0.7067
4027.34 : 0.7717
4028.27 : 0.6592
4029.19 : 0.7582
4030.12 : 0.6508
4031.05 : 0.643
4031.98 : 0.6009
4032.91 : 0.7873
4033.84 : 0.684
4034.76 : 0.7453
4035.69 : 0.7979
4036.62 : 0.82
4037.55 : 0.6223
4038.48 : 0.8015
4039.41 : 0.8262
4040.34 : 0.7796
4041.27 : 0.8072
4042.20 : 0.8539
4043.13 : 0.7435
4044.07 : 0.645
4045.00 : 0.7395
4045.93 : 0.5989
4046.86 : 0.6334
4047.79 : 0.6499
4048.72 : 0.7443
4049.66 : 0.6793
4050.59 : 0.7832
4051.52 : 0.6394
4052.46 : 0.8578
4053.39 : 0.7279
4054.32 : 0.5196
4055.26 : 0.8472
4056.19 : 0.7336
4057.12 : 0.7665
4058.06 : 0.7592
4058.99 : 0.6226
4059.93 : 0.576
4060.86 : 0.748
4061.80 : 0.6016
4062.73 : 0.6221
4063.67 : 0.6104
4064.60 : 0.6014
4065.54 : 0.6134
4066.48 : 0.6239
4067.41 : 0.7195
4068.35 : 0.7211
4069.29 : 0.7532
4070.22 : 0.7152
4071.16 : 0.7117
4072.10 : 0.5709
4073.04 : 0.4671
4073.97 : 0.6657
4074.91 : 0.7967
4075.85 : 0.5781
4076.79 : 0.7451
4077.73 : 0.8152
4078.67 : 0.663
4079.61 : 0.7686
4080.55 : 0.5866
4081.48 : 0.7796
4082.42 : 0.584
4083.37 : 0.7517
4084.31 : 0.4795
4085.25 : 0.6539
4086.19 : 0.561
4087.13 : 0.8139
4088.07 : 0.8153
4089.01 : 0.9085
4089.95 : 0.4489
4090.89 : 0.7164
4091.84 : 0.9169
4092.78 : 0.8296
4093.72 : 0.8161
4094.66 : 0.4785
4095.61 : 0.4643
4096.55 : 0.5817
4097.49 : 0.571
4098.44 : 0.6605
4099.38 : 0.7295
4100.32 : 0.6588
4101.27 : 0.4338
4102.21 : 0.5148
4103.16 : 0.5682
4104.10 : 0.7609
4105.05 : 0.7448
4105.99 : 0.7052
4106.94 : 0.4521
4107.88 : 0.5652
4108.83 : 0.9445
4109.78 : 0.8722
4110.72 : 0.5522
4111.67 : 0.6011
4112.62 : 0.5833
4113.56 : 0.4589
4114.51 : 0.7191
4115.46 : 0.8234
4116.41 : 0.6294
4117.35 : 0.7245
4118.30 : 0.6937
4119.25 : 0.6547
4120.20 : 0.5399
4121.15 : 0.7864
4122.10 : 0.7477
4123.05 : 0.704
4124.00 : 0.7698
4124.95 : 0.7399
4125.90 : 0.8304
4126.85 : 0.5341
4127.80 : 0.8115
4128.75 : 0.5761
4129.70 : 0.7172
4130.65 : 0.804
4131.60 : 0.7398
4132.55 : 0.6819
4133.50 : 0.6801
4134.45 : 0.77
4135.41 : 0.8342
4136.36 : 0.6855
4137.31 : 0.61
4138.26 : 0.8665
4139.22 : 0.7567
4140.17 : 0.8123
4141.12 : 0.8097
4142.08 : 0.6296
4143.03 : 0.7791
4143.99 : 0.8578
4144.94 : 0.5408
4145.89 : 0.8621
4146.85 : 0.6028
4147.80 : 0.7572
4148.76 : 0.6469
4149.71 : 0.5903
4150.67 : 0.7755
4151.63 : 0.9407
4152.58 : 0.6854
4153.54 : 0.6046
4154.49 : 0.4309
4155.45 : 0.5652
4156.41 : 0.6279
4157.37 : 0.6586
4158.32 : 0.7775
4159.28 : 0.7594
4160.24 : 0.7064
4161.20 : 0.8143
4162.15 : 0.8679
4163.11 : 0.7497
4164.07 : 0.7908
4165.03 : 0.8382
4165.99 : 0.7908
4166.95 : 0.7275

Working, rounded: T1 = 0.122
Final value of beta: -0.91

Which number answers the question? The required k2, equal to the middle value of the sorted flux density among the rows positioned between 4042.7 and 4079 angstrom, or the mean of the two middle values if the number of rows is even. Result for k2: 0.68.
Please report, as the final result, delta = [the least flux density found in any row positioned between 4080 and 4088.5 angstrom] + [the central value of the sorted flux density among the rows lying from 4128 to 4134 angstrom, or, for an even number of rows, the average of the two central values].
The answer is 1.18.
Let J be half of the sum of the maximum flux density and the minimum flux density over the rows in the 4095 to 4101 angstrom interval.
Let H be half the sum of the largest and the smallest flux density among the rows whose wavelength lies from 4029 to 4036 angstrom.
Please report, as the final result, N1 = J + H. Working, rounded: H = 0.699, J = 0.60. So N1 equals 1.30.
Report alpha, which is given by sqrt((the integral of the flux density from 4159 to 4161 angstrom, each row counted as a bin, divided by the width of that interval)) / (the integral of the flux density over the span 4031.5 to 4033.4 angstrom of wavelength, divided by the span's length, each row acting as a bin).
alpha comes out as 1.24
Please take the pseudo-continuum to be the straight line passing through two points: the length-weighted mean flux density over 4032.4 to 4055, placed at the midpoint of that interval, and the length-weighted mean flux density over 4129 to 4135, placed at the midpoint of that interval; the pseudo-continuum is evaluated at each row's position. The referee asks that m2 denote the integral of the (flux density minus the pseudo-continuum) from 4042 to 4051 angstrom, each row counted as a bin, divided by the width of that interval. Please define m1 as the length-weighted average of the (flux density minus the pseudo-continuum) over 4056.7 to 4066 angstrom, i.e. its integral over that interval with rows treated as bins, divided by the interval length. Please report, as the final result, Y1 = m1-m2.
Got -0.050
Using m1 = -0.077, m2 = -0.027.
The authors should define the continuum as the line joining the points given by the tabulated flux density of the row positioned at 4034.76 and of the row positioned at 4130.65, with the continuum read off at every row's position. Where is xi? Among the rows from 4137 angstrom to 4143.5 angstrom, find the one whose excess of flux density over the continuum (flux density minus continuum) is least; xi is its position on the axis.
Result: 4137.31 angstrom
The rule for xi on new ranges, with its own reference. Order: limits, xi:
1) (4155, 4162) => 4155.45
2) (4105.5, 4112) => 4106.94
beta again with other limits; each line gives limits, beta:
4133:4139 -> -1.04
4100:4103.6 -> -1.09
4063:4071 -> -1.23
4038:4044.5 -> -1.20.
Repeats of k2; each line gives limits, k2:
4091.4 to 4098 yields 0.58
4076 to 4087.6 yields 0.70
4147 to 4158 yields 0.65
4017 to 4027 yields 0.78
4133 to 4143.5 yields 0.77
